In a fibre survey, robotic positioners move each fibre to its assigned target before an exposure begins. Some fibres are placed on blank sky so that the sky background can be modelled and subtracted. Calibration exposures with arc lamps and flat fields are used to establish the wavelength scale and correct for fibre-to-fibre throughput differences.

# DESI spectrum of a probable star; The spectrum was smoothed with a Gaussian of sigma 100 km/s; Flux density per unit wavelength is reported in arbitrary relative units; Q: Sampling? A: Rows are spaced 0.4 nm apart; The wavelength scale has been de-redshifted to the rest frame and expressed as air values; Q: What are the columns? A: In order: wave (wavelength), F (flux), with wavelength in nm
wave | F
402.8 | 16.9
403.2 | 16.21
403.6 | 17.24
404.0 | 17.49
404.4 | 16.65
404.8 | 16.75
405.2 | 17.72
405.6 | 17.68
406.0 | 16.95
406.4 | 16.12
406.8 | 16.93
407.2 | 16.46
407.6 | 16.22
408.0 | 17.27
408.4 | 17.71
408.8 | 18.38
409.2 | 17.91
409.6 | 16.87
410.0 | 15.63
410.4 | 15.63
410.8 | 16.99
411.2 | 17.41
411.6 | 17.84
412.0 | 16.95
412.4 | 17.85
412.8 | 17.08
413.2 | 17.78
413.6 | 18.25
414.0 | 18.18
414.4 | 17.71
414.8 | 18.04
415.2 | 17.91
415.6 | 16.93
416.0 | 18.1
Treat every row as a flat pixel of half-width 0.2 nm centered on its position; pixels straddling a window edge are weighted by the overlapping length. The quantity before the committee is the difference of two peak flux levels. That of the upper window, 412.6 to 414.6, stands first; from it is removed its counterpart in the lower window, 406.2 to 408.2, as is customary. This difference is 1.0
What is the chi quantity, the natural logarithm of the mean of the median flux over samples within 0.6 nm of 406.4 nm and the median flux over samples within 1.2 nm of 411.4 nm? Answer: 2.84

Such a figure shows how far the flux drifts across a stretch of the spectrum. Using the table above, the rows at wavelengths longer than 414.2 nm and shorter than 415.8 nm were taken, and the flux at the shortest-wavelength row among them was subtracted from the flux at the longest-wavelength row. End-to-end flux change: -0.8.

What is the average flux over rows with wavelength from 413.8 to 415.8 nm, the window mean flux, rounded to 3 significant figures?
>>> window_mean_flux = 17.8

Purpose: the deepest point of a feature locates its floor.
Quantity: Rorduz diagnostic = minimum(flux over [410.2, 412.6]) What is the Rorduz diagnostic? 15.63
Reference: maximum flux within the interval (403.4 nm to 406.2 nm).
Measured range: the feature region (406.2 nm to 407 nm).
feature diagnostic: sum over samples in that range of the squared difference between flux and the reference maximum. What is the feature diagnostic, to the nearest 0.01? 3.18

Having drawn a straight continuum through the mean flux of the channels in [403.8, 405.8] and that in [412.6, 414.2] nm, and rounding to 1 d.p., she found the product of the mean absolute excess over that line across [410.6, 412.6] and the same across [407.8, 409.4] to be 0.2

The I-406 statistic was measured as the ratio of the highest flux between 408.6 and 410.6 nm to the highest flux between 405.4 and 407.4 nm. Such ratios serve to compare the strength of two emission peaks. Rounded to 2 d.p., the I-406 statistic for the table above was 1.04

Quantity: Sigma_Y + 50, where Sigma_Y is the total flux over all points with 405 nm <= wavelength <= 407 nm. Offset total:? 135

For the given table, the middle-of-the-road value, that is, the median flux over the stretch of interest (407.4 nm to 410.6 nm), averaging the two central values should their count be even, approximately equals 17.1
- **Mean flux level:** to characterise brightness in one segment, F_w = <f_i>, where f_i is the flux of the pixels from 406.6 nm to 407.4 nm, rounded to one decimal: 16.7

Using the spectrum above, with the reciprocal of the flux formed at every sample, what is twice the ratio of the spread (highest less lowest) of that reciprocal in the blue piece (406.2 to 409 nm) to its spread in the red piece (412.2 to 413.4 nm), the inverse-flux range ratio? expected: 6.0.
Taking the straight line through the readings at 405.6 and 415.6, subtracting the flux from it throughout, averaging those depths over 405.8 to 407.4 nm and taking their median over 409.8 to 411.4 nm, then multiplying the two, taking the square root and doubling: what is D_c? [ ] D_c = 2.0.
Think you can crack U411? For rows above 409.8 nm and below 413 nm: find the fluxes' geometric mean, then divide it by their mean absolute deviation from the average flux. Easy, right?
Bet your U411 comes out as 26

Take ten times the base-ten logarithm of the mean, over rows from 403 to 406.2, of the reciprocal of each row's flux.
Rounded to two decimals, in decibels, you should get -12.32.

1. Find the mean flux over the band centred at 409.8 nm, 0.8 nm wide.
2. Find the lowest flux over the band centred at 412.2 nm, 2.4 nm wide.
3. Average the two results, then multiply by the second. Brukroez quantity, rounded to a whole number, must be 281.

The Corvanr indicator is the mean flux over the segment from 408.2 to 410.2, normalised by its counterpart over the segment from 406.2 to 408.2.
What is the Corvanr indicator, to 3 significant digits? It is 1.04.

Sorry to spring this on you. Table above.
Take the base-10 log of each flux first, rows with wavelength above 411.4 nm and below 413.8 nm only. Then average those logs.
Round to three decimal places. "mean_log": 1.246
